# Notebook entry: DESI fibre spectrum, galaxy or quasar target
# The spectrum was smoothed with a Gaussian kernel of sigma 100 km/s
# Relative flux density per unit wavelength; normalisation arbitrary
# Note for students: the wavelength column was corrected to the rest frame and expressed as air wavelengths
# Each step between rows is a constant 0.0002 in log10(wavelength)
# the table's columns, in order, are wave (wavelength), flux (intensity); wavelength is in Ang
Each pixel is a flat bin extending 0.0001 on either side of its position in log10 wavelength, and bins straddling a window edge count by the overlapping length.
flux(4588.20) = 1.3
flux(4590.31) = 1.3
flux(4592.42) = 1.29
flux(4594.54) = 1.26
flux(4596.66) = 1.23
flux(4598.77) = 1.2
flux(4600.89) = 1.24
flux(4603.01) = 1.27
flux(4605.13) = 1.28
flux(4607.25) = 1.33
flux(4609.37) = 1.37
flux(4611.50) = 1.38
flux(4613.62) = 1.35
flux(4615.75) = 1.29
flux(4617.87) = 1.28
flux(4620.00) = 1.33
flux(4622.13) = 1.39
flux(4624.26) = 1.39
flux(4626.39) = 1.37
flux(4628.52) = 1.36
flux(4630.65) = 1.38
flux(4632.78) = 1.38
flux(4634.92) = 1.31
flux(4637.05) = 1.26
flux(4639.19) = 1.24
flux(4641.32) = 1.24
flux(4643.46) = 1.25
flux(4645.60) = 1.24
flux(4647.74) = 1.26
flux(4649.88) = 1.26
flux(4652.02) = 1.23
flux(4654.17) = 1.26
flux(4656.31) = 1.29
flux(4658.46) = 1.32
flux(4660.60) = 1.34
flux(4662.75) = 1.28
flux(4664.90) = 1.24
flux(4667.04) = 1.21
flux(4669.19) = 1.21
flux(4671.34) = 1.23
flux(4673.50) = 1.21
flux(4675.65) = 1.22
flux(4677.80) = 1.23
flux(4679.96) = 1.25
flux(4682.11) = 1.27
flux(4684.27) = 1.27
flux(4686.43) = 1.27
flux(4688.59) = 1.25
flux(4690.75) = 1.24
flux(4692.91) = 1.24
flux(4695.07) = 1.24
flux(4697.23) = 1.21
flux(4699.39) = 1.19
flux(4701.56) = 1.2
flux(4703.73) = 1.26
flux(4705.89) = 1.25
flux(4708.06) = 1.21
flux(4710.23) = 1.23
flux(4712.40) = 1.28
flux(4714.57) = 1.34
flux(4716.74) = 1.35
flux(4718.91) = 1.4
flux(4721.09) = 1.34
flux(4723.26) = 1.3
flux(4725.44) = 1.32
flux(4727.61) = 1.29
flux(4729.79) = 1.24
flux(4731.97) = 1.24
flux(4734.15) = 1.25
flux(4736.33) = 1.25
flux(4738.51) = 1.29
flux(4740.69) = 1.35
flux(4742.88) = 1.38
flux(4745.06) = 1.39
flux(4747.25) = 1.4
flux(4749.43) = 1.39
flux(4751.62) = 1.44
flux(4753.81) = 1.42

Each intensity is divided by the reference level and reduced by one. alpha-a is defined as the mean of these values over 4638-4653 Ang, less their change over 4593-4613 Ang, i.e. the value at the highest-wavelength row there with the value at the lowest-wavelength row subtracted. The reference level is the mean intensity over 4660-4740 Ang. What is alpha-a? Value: -0.11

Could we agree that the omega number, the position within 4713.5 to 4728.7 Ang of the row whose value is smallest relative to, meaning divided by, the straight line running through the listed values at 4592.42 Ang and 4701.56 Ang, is 4727.61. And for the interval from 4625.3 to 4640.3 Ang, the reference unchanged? 4639.19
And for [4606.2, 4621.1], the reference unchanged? 4617.87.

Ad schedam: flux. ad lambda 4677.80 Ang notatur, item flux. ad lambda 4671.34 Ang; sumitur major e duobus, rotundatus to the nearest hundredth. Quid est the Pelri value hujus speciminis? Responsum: 1.23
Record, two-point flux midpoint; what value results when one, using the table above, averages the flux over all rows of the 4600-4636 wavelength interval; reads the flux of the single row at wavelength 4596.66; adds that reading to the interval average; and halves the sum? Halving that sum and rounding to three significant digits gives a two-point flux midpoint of 1.28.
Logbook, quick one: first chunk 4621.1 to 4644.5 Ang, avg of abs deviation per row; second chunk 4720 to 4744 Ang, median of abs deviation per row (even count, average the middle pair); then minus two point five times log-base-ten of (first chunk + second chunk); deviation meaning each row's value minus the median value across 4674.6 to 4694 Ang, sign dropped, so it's 2.32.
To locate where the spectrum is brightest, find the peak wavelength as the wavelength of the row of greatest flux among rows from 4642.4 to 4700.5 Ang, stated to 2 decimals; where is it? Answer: 4660.60 Ang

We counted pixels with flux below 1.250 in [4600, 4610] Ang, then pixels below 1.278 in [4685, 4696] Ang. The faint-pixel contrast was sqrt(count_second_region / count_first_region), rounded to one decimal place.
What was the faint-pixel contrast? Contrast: 2.2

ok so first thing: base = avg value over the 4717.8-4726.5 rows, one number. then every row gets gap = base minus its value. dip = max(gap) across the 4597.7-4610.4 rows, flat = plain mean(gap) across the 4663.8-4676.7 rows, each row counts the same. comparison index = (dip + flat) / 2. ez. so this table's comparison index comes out 0.130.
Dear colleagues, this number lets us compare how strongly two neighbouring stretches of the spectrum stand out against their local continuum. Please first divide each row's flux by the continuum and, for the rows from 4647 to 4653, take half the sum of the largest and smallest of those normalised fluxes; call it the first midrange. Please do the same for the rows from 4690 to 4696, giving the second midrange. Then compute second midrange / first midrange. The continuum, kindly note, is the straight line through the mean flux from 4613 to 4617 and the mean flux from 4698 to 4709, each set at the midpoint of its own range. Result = 1.03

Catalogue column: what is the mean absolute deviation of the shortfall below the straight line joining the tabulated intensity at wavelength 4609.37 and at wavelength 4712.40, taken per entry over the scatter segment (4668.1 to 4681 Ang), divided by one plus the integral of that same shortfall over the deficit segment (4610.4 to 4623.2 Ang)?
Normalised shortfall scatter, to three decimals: 0.010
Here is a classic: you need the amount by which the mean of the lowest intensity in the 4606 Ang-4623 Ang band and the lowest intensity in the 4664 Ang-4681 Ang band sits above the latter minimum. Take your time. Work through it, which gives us 0.035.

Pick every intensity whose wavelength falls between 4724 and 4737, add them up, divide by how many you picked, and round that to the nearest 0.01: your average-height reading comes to 1.27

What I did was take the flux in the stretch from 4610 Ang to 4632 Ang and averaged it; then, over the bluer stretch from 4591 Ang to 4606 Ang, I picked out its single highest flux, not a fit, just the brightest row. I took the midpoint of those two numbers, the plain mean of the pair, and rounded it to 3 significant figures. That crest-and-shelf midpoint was 1.32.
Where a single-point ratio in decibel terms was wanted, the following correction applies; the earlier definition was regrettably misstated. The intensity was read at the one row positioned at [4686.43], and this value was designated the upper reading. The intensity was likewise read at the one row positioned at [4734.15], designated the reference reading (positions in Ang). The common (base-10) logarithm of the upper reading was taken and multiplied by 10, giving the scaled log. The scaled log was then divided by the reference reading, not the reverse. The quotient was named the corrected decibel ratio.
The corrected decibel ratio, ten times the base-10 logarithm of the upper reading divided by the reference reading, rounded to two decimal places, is 0.83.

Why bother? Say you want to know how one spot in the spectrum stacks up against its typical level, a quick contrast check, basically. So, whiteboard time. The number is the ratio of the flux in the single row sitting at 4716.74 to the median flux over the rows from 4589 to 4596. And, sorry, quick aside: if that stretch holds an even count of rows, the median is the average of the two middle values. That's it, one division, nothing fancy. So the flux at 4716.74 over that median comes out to 1.05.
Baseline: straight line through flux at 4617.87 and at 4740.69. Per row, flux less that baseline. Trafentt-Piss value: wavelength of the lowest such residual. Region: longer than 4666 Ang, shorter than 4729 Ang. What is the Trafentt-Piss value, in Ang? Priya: 4699.39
